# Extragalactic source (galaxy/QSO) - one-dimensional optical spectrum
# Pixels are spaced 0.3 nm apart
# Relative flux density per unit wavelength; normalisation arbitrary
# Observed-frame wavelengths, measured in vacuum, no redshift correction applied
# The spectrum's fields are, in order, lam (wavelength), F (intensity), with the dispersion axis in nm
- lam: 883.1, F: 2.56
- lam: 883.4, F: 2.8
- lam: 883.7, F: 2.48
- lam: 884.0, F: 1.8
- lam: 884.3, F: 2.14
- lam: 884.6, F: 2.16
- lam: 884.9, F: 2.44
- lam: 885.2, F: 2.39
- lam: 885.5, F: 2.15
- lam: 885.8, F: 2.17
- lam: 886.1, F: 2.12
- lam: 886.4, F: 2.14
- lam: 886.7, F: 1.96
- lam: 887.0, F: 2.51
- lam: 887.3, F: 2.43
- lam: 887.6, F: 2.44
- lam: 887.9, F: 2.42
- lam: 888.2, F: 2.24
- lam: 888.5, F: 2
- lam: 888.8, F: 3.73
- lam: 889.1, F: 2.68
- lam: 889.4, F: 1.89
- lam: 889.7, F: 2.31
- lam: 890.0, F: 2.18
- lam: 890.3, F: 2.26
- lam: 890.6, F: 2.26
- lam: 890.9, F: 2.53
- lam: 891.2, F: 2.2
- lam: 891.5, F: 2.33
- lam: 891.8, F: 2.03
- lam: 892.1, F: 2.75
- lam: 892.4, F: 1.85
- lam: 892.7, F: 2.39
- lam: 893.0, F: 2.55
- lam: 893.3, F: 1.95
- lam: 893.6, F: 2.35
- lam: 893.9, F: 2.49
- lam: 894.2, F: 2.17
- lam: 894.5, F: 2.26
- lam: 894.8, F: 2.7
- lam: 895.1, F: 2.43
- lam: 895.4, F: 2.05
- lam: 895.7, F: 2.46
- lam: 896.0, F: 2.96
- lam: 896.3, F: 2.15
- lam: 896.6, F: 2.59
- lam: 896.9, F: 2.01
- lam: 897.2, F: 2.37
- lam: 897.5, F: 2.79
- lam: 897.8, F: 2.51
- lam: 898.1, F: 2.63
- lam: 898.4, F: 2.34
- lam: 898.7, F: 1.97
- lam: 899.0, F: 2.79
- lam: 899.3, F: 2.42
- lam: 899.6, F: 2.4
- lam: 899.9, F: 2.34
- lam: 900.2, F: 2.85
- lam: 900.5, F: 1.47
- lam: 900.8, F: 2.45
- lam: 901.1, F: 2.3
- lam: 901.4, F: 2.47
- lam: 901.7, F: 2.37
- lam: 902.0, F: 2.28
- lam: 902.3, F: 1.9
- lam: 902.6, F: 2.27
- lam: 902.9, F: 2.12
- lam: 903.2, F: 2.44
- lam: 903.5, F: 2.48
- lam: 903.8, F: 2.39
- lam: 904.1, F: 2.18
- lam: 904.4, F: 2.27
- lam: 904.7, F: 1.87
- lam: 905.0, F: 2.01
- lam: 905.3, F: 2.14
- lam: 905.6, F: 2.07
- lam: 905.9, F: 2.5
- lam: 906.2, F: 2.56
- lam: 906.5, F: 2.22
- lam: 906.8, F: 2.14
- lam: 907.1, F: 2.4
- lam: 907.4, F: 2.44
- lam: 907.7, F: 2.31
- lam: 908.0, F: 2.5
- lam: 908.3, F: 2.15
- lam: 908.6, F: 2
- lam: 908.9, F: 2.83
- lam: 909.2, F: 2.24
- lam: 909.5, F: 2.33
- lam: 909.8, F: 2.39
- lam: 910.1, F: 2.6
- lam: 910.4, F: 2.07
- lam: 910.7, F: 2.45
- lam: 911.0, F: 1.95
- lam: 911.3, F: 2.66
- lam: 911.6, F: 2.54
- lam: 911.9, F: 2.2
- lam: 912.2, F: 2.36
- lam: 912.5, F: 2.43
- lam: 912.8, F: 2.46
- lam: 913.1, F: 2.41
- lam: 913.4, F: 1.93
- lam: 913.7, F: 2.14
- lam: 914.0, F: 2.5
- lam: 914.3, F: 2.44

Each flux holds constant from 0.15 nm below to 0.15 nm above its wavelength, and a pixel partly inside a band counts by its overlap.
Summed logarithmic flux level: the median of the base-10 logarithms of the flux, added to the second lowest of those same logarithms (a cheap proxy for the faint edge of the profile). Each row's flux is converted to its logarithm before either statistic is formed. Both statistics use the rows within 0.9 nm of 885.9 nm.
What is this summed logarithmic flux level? 0.658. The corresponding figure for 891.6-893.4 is 0.633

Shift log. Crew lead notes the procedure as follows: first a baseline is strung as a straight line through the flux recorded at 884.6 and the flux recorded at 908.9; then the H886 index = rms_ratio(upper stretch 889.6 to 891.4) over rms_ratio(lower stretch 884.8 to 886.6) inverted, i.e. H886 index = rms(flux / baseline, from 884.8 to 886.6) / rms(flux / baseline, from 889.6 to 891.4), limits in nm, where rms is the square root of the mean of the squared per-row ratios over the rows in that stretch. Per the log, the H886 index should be 1.04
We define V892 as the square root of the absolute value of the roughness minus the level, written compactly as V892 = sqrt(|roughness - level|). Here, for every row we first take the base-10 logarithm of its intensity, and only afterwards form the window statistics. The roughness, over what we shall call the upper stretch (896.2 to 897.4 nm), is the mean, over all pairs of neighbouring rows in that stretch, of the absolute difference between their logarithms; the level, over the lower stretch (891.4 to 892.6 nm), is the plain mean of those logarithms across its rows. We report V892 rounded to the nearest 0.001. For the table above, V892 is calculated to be 0.508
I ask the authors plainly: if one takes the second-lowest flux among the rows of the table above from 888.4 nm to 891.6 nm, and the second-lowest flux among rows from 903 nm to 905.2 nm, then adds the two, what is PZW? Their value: 4.01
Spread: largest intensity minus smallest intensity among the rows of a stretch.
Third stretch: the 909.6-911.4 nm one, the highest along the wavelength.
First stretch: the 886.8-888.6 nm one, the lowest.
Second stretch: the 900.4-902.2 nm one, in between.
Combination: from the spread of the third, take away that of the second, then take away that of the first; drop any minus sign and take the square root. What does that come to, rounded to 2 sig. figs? 0.89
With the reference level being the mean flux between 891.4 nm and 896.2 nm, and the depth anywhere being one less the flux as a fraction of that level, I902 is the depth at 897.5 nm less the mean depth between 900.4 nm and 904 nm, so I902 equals -0.23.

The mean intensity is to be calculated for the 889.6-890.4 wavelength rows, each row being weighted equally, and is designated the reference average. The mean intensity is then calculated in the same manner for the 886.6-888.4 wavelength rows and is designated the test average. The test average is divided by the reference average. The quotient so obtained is 1.04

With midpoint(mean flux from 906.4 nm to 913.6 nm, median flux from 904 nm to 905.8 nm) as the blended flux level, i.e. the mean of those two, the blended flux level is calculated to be 2.22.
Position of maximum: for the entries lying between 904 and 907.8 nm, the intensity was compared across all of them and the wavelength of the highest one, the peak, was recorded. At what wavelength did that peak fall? 906.2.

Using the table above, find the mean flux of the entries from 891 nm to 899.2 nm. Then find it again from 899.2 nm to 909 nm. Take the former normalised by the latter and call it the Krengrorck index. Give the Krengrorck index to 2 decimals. 1.04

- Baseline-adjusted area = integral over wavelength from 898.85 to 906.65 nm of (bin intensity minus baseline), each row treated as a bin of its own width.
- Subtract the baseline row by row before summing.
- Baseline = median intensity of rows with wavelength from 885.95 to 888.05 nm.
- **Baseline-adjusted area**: -1.0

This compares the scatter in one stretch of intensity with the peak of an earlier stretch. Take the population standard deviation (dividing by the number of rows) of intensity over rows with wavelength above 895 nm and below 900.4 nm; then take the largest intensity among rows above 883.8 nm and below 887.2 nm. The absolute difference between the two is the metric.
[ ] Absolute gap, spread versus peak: 2.2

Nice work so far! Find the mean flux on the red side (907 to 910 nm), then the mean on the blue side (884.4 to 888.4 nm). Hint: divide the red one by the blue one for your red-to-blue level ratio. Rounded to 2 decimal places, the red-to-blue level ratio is 1.04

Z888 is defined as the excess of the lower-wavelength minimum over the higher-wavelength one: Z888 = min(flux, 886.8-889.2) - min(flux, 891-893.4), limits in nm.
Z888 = 0.15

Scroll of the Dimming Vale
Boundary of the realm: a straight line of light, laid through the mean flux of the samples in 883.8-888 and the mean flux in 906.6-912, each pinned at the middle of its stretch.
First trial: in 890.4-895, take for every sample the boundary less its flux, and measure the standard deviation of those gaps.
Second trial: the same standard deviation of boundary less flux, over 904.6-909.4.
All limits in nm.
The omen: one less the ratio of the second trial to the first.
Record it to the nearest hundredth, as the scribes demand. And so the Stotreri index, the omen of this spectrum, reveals 0.04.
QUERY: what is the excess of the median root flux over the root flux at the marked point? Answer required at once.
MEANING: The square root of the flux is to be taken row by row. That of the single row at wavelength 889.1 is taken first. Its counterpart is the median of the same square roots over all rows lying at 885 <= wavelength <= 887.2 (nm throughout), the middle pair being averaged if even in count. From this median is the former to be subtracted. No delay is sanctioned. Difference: -0.17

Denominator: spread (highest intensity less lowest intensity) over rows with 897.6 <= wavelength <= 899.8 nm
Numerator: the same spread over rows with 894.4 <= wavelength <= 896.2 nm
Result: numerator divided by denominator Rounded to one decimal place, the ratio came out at 1.1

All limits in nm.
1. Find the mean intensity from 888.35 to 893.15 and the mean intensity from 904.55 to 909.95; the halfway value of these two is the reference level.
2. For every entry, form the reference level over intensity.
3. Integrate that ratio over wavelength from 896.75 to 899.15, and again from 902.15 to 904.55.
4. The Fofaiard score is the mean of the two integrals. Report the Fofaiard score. 2.42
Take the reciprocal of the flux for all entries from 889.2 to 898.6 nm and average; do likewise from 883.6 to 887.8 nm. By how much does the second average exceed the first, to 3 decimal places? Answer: 0.019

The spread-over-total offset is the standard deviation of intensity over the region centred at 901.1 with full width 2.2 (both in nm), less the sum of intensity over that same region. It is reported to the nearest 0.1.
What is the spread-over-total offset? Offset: -15.8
